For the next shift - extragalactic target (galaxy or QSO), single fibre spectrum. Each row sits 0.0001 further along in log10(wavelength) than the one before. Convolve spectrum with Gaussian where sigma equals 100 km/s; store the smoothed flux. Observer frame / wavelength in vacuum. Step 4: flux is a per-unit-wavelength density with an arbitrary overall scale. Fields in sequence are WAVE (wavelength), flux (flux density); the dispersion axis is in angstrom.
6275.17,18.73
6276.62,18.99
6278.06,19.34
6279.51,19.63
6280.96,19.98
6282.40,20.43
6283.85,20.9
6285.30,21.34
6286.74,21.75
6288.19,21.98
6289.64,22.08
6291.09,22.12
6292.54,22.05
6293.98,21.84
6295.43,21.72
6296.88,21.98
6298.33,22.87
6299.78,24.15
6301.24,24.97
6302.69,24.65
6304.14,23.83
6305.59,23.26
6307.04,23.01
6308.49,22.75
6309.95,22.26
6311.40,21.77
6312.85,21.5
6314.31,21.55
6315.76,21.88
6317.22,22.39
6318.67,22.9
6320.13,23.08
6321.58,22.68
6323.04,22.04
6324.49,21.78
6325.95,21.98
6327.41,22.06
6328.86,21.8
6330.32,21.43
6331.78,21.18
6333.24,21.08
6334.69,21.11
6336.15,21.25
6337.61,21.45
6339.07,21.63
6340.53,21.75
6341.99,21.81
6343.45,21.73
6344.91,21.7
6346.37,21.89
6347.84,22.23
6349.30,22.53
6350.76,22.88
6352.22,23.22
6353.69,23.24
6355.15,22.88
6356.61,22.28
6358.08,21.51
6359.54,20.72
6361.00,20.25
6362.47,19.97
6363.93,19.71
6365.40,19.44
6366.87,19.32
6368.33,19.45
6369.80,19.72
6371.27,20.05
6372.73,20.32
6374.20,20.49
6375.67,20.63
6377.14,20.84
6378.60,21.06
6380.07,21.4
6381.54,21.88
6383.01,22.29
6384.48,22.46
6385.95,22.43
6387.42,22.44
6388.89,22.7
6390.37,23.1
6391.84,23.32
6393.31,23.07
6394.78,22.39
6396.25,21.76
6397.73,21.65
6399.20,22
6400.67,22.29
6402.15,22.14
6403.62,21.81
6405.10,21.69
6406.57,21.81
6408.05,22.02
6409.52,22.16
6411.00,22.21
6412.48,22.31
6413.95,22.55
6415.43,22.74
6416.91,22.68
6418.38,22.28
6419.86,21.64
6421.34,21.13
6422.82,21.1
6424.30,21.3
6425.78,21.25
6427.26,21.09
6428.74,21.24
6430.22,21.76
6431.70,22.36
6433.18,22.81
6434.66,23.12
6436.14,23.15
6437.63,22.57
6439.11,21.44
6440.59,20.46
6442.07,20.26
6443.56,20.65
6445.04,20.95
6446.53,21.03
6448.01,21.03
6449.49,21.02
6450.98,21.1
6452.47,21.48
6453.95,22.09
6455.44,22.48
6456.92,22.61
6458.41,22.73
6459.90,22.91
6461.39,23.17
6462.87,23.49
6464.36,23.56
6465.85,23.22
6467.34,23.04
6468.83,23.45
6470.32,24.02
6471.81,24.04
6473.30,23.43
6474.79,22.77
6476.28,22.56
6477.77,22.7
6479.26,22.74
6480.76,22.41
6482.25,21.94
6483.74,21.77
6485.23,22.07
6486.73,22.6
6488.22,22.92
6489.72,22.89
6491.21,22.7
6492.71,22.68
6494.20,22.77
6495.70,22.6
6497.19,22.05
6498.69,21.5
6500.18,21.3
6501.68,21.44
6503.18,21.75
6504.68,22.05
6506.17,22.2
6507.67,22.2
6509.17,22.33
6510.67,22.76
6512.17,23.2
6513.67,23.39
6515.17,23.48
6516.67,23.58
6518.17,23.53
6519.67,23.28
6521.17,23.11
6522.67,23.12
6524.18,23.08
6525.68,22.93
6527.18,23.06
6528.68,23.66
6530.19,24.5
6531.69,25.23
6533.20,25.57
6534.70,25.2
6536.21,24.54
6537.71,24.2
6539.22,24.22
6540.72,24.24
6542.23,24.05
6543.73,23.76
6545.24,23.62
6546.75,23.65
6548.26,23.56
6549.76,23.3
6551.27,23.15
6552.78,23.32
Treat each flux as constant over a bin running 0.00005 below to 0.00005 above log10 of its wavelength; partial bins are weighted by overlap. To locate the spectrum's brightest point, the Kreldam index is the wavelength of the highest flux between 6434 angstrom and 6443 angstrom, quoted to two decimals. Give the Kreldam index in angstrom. 6436.14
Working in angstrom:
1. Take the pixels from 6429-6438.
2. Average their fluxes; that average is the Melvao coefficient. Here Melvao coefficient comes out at 22.6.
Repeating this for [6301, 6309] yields 23.7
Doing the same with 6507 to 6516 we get 22.9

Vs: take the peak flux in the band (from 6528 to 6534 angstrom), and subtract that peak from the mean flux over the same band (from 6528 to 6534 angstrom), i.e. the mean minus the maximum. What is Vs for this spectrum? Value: -0.83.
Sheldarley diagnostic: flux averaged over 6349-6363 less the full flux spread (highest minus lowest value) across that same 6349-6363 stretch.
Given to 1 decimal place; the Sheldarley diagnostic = 18.7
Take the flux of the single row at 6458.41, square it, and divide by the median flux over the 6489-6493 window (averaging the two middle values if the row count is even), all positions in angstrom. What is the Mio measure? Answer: 23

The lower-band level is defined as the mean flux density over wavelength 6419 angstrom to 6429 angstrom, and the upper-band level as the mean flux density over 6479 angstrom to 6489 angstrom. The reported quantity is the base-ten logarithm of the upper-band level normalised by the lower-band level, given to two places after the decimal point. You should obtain 0.02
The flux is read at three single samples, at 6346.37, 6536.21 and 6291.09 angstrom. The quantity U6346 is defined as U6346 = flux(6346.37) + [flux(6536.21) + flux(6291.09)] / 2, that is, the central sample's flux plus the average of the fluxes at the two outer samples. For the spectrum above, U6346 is 45.2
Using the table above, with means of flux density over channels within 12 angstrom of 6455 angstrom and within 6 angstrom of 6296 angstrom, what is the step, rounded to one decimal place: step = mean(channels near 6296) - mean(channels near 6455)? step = 0.6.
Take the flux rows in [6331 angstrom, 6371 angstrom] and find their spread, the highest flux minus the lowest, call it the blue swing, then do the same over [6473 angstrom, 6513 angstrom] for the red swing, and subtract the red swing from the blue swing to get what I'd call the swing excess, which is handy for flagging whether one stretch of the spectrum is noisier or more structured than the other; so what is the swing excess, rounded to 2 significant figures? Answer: 1.8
